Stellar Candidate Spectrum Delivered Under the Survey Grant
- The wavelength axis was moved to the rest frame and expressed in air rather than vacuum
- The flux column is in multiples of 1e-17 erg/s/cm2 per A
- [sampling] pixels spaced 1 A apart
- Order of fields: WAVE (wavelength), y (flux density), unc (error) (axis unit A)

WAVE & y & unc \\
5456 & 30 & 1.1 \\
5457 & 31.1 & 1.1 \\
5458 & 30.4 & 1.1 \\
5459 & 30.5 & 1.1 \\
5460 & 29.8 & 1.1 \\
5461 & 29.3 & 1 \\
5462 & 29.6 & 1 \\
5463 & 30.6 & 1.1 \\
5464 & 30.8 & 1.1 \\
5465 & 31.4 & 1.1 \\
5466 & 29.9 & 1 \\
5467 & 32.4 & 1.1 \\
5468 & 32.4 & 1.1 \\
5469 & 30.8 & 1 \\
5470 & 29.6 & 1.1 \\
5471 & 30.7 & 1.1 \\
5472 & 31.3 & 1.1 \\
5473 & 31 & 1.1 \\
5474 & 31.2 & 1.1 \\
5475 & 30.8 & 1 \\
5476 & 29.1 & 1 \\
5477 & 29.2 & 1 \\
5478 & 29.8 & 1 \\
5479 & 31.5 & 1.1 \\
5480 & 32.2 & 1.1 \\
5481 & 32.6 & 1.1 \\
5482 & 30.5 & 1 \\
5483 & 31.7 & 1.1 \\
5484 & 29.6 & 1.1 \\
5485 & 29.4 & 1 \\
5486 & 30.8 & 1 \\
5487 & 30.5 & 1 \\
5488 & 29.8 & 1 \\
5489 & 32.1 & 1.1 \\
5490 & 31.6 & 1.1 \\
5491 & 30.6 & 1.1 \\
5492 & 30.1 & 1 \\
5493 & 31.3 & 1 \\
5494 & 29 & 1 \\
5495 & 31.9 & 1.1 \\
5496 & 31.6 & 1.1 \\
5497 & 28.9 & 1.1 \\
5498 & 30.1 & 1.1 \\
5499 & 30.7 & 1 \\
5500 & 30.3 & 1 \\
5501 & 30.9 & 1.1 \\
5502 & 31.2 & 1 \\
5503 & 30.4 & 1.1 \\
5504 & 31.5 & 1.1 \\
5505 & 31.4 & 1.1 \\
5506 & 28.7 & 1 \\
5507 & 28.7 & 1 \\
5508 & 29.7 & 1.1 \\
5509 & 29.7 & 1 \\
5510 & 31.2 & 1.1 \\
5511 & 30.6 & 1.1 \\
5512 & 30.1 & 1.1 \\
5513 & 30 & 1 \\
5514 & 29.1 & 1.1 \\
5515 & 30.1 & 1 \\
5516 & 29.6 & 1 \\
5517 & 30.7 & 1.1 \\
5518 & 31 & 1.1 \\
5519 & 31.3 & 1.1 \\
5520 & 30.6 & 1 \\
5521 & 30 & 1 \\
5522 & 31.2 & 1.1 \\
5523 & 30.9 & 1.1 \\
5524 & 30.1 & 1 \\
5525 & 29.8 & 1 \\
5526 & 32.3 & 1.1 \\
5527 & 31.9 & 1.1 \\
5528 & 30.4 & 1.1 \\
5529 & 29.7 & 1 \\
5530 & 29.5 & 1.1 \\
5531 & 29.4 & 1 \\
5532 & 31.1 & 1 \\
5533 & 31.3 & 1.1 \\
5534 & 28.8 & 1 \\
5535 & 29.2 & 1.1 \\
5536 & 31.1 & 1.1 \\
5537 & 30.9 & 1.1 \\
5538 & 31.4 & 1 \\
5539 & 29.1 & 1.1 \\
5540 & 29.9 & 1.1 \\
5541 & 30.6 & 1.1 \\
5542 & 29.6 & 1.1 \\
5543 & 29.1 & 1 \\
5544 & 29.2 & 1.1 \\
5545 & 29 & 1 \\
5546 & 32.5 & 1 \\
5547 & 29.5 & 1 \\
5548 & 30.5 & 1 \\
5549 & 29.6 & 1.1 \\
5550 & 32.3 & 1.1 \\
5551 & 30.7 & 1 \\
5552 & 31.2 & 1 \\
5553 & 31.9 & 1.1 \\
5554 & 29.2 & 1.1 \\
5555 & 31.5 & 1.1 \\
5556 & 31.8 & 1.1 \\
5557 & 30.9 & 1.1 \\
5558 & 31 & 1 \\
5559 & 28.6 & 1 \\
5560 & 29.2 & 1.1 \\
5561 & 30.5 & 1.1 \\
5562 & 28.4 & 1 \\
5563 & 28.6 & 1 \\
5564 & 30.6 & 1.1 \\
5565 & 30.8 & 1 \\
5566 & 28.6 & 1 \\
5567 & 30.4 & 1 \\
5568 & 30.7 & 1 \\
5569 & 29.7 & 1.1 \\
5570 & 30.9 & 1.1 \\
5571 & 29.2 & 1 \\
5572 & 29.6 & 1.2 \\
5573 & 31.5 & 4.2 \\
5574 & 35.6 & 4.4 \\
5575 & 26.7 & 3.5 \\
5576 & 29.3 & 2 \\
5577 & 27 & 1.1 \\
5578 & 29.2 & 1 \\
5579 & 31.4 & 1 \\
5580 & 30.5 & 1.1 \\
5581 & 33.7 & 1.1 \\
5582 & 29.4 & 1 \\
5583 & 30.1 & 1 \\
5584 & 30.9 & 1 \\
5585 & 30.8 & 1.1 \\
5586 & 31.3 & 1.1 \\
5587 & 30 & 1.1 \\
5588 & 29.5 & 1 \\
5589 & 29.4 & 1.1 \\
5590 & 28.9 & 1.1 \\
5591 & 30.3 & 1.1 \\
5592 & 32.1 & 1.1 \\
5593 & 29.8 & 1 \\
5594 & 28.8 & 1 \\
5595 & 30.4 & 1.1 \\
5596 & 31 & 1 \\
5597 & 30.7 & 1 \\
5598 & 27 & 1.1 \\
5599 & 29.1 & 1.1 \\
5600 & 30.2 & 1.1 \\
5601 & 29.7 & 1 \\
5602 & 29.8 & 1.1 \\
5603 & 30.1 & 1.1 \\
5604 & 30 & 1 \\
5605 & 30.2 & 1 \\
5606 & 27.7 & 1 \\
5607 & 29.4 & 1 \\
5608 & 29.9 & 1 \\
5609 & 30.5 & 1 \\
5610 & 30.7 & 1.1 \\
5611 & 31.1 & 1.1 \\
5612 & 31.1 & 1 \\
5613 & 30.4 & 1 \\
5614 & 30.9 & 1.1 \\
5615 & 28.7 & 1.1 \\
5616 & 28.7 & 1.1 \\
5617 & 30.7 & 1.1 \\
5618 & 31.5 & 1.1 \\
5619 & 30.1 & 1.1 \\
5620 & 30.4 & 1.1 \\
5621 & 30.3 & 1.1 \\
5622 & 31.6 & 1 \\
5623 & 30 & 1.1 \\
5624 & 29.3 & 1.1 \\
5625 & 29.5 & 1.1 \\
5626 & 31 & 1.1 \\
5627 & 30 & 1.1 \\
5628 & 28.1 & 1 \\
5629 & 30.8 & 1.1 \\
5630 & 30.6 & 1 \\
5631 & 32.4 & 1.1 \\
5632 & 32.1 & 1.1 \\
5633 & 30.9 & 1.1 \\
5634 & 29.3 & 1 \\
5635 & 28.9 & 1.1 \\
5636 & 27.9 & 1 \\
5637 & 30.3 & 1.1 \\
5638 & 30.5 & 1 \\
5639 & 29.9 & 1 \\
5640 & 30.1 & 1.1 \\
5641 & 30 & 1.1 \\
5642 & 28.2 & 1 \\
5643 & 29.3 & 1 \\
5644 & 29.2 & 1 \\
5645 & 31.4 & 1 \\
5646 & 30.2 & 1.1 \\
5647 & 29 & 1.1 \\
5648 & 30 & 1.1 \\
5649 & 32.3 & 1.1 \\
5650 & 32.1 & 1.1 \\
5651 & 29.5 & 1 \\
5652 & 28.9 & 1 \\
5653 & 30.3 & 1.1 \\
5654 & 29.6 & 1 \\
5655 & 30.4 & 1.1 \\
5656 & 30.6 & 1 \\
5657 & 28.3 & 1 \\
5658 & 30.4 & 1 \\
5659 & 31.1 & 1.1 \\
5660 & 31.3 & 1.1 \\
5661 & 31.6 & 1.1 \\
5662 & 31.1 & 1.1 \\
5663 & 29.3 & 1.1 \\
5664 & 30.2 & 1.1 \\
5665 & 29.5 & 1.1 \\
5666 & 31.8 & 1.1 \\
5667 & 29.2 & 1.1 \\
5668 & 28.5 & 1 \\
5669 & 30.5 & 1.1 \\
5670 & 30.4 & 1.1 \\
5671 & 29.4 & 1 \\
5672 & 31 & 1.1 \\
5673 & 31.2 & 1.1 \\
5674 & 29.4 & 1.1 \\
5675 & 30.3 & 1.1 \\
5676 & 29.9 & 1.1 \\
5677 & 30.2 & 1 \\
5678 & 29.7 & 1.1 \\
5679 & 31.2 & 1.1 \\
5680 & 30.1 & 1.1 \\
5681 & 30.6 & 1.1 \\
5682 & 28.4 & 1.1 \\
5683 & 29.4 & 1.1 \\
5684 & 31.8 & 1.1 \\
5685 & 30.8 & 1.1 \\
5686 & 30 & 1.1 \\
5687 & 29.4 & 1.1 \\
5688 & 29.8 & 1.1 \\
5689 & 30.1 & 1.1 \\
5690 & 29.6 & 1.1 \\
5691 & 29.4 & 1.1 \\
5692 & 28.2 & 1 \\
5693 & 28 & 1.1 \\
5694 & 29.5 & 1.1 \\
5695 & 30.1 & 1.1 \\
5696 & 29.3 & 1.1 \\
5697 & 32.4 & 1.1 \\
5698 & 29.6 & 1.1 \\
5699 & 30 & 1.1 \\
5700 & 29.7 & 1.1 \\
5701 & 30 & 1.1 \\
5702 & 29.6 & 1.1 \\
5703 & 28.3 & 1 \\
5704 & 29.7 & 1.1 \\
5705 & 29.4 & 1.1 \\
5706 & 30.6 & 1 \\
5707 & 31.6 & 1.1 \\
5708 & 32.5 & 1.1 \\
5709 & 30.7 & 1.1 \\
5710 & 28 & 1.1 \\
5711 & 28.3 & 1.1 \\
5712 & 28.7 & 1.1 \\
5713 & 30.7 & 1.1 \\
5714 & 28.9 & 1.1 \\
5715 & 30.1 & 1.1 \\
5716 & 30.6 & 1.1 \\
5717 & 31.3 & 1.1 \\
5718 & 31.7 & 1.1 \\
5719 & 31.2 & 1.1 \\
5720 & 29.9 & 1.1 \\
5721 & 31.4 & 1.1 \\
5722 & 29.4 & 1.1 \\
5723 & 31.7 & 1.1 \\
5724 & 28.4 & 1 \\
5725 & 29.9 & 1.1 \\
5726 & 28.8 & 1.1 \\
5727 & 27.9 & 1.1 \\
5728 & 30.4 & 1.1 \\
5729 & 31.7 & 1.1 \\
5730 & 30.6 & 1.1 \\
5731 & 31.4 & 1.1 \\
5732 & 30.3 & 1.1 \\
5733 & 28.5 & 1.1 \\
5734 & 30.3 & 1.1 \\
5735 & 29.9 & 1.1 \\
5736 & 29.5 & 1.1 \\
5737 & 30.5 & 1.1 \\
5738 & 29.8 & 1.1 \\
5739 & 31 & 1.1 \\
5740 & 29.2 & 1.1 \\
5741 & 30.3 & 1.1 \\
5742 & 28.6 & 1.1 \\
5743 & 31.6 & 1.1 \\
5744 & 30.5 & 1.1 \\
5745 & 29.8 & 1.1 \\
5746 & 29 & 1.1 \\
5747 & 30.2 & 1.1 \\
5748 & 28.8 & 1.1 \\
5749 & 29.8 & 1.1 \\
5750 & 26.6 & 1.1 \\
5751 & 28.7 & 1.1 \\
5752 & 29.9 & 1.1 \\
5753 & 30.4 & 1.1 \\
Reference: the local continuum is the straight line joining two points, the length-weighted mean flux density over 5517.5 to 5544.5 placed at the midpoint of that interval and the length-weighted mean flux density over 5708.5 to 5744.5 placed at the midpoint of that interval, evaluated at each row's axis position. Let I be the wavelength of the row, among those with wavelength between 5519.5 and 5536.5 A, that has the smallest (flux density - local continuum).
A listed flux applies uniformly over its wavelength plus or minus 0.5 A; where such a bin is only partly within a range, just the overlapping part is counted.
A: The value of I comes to 5534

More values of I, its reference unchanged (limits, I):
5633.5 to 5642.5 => 5636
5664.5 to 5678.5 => 5668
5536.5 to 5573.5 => 5562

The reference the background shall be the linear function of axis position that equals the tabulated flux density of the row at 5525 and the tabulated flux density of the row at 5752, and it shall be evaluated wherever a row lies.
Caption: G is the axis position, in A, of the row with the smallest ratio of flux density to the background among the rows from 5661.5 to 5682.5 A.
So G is 5682 A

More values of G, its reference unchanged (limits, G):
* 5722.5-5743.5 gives 5727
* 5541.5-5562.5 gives 5562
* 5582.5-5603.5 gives 5598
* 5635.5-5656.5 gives 5636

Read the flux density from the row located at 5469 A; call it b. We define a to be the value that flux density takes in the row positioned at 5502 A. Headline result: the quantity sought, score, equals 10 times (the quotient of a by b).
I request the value 10.1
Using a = 31.2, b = 30.8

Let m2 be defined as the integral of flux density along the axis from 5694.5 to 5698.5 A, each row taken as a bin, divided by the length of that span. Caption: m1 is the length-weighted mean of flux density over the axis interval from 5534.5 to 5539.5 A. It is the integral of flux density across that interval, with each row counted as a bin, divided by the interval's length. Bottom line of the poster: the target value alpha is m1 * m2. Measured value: 921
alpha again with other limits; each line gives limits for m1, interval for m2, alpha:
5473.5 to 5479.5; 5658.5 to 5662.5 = 947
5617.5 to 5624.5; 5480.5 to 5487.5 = 936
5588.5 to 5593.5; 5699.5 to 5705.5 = 886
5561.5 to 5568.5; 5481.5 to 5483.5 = 925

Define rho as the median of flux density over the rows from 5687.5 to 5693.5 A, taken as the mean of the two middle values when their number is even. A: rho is 29.5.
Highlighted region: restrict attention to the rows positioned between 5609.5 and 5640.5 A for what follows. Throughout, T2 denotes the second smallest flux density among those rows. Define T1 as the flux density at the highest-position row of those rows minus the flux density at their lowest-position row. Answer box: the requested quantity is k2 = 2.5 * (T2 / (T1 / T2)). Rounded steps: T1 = -0.6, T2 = 28.1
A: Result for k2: -3290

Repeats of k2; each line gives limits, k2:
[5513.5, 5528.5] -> 1685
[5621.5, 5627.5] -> -1360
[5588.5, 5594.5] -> -3480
